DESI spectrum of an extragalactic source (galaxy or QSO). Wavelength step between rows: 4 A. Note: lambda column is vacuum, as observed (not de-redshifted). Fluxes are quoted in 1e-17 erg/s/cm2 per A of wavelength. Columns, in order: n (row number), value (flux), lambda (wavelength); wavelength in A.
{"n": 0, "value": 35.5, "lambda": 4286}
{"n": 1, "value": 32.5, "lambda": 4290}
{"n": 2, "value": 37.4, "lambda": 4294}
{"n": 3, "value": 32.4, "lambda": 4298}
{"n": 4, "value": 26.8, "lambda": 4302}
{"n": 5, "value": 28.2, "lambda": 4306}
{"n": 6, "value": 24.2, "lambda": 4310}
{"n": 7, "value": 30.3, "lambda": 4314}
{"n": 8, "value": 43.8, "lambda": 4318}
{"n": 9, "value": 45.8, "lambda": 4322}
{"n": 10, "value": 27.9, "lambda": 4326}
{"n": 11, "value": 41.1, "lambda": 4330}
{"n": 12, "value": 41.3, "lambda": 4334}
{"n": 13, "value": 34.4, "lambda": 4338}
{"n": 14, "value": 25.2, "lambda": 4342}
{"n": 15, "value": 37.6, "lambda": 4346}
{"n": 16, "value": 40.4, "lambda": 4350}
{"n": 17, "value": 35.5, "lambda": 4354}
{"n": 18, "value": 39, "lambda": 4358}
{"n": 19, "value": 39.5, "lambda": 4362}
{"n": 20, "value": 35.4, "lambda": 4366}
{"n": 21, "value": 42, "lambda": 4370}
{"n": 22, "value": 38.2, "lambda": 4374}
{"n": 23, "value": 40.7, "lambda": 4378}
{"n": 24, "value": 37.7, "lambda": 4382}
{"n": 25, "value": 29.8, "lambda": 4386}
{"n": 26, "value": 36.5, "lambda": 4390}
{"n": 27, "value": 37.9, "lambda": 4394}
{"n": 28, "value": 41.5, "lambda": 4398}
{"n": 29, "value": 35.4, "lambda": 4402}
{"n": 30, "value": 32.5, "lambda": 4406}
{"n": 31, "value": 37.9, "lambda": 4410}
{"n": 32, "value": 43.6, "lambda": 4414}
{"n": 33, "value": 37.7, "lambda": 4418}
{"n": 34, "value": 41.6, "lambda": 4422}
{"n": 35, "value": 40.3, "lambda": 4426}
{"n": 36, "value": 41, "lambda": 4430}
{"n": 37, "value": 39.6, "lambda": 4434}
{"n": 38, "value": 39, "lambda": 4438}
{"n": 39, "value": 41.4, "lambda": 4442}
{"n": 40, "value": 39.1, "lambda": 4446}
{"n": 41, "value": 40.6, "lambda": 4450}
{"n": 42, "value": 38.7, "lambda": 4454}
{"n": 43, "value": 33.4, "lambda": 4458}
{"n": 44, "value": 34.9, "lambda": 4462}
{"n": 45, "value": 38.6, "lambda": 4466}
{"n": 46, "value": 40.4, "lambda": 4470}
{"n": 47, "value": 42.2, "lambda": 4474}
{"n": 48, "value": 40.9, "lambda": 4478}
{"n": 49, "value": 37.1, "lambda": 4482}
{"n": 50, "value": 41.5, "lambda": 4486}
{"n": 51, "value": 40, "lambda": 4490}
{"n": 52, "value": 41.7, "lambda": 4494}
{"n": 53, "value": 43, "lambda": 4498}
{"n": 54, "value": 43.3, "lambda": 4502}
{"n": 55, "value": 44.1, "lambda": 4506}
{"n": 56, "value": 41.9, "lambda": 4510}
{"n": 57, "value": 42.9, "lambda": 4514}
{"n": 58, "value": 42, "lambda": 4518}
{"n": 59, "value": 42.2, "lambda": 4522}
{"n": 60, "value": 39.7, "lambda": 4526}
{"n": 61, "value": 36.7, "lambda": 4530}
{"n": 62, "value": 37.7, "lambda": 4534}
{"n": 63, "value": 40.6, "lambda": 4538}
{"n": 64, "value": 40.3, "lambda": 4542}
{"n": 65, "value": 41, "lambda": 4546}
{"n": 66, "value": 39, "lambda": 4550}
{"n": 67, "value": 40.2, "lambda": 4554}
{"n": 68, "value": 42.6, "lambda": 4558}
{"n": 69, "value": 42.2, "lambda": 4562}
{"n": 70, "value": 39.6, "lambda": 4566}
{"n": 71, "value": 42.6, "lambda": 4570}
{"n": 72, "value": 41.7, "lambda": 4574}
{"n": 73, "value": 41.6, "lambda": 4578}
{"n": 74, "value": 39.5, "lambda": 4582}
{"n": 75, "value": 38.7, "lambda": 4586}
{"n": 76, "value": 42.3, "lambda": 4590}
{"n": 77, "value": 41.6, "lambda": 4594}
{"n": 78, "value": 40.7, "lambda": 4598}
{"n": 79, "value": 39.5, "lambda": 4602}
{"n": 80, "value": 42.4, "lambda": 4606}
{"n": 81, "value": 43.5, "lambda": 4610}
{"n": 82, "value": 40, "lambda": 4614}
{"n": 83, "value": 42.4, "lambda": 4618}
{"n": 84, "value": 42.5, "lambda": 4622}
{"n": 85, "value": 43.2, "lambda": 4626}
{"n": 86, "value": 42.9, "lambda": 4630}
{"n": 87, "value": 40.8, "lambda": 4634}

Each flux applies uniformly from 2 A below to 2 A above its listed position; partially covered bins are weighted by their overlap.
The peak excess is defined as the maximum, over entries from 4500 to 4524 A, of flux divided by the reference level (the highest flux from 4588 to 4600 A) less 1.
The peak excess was 0.04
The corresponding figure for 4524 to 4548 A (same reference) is -0.03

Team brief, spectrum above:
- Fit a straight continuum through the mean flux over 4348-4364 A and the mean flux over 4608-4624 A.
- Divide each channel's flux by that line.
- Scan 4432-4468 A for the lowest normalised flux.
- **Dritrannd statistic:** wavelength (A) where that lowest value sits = 4458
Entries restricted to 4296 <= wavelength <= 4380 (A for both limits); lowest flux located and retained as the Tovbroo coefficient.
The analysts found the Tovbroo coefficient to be 24.2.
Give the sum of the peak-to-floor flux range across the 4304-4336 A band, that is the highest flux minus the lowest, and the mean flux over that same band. 56.9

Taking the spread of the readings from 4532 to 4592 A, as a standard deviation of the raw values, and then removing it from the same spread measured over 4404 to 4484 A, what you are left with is 1.3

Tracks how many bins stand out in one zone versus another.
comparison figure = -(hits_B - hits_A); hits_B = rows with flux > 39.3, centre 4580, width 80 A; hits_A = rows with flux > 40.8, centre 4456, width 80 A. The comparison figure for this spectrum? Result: -11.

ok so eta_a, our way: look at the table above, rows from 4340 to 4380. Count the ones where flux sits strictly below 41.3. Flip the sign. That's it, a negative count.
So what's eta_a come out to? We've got -9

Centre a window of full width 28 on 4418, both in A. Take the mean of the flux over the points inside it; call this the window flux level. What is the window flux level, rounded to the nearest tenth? 39.2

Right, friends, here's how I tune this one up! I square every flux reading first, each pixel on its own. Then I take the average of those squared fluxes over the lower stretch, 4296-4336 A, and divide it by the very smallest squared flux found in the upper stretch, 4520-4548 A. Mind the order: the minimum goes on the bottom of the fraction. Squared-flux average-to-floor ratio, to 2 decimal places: 0.91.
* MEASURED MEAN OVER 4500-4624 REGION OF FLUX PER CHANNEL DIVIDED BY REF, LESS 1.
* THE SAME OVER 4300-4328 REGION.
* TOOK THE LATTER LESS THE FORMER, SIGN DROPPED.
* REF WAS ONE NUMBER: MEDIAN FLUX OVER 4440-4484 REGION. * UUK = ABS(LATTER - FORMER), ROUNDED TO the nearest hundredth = 0.22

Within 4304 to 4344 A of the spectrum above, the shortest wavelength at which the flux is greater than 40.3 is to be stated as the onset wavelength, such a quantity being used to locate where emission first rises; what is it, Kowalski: 4318 A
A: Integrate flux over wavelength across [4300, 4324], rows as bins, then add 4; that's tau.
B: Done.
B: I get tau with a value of 800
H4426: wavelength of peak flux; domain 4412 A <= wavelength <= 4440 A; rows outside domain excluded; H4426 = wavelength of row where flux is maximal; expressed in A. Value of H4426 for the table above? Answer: 4414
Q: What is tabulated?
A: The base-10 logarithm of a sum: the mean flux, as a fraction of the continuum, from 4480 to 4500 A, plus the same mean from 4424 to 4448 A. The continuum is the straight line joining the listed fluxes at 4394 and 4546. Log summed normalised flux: 0.313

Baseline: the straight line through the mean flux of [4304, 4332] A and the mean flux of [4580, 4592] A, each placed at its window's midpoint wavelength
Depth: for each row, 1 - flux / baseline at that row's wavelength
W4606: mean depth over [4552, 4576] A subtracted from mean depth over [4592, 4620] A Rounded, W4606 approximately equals 0.02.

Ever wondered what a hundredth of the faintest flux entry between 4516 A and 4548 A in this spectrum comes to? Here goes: 0.367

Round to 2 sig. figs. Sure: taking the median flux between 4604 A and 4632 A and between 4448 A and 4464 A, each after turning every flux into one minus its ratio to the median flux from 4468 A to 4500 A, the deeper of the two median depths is 0.11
